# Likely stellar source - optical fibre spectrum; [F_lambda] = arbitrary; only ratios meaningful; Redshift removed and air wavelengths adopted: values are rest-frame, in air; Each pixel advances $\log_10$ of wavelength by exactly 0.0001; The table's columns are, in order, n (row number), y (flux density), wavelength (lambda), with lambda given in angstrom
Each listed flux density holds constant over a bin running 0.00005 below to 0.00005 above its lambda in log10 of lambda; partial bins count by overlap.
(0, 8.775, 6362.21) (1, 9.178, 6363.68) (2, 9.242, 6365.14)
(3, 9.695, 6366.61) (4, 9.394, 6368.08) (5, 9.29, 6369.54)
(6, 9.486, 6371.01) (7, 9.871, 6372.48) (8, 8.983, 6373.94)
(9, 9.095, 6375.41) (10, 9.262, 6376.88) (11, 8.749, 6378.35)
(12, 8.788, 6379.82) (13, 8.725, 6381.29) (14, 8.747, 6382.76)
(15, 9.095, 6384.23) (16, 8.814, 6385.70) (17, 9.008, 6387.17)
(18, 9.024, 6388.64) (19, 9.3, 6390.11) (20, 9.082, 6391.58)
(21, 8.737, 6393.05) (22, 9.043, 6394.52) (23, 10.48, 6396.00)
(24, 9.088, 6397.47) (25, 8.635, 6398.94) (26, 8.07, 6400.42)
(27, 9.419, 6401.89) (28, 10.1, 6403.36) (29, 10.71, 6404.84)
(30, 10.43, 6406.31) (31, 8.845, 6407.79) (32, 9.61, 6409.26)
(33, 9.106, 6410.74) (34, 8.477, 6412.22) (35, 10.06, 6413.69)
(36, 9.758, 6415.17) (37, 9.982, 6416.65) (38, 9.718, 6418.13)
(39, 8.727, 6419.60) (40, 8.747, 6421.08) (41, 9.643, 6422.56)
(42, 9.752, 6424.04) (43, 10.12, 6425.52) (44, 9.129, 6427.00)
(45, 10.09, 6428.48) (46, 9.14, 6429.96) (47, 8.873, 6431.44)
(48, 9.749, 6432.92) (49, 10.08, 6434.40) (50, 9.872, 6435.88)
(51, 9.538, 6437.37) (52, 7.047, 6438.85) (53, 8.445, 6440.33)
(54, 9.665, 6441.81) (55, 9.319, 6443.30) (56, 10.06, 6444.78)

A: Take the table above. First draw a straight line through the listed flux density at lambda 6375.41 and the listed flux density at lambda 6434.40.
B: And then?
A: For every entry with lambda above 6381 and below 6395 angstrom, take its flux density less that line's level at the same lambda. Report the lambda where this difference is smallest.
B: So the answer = 6393.05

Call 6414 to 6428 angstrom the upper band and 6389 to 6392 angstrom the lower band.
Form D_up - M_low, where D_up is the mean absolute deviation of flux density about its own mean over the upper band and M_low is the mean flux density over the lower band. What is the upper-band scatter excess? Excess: -8.76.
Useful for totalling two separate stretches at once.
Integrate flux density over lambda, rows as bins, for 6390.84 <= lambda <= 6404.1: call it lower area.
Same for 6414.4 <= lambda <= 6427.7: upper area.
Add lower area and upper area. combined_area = 248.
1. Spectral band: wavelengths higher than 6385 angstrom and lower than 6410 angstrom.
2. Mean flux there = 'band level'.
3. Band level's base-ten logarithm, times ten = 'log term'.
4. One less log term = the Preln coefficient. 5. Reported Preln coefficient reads -8.69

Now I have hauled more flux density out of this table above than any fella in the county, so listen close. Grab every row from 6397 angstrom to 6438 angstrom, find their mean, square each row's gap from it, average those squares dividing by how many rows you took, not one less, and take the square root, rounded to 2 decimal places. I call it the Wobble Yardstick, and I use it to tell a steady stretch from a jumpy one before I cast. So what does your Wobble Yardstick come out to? 0.63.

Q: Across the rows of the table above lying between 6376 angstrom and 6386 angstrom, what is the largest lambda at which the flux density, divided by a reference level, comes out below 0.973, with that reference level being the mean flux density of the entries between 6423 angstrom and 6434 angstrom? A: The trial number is 6385.70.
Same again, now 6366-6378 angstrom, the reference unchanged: 6376.88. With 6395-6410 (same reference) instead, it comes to 6407.79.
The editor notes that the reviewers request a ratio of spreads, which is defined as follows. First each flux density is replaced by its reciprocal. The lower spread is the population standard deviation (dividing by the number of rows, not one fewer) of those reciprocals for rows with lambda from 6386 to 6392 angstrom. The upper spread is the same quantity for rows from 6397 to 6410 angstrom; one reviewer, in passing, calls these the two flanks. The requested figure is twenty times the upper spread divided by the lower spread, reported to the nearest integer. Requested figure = 135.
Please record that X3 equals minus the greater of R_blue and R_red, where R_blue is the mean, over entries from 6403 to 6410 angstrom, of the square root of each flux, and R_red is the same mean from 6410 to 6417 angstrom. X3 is -3.15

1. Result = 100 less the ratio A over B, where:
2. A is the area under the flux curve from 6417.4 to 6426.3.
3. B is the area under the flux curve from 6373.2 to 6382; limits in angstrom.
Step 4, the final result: 98.93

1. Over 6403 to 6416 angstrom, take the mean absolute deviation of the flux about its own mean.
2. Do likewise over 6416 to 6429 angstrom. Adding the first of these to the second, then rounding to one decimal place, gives 1.0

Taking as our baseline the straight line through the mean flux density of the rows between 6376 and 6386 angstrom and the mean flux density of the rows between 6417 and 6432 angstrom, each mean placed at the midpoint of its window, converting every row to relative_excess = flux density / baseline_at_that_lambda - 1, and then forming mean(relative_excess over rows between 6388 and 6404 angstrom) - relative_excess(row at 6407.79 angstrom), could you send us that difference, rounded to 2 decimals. 0.05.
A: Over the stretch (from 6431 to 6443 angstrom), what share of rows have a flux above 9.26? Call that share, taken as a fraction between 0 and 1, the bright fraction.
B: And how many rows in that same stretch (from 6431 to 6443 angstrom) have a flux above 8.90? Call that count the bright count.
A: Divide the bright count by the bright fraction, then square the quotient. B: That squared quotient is 64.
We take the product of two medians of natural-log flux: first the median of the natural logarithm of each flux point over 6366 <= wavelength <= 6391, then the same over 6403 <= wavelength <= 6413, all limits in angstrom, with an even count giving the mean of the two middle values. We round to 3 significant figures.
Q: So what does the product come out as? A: 5.00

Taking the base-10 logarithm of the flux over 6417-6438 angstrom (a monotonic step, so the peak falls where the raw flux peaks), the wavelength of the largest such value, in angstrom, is 6425.52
